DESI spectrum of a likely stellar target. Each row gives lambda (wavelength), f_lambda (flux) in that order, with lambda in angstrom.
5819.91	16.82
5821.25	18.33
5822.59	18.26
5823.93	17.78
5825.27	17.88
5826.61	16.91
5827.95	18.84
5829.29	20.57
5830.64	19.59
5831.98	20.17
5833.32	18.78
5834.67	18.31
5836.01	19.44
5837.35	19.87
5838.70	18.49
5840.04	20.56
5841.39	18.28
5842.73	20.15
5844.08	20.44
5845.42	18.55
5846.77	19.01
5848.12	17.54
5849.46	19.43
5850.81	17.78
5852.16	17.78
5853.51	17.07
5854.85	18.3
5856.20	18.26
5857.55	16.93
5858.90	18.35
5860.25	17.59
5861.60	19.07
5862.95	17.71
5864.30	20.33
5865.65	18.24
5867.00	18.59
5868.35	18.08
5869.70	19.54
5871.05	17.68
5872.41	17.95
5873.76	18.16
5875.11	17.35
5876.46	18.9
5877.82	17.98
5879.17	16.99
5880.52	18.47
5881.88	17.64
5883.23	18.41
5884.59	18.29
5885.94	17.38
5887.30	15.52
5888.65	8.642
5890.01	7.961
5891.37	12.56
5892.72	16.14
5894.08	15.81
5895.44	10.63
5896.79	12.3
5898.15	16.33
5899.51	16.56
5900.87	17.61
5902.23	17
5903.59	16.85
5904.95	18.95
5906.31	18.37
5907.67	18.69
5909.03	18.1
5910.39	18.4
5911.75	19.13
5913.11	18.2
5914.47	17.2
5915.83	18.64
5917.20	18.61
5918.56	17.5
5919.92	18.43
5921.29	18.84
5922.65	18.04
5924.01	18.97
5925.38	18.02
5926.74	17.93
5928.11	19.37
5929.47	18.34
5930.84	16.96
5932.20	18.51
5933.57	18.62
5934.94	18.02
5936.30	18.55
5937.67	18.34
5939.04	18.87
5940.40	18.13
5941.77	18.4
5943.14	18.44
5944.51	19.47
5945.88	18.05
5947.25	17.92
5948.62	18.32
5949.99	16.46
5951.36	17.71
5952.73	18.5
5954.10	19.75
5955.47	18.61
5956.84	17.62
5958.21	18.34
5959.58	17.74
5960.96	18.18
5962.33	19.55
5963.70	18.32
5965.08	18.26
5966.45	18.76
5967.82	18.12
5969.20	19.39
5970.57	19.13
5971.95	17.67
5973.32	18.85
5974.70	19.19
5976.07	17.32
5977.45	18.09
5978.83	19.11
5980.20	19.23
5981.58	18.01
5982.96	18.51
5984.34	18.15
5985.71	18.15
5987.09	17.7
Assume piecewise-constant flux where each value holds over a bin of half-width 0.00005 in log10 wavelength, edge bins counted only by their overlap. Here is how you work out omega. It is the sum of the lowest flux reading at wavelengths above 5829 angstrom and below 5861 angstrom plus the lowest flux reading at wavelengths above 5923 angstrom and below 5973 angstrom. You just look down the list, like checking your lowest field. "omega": 33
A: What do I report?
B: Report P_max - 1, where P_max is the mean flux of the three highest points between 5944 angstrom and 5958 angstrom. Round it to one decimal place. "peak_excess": 18.3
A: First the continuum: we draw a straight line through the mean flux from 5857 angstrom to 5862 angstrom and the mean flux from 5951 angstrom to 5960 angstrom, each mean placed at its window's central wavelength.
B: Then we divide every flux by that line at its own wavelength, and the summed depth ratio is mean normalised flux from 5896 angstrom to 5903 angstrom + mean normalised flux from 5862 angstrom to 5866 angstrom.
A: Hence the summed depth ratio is 1.92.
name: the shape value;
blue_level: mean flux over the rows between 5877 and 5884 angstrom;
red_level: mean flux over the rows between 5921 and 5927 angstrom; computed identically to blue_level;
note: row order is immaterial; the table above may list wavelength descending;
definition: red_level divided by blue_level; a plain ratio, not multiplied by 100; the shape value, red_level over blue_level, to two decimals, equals 1.03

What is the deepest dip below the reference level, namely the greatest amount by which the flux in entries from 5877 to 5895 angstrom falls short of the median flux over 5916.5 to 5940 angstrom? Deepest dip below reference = 10.5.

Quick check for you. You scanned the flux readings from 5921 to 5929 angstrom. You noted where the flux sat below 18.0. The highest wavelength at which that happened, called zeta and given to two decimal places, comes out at 5926.74 angstrom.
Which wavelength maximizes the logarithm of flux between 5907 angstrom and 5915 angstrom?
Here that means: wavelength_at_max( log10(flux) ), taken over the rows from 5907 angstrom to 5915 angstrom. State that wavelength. 5911.75 angstrom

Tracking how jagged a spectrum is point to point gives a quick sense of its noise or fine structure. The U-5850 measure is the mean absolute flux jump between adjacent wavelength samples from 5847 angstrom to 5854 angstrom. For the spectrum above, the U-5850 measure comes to 1.06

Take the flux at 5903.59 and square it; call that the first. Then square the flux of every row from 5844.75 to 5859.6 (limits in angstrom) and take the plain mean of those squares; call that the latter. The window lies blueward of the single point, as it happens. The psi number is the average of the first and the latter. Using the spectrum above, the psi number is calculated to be 306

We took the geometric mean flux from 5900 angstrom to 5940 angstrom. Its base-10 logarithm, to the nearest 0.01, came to 1.26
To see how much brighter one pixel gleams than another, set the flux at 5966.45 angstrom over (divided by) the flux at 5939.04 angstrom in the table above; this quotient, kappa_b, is 0.99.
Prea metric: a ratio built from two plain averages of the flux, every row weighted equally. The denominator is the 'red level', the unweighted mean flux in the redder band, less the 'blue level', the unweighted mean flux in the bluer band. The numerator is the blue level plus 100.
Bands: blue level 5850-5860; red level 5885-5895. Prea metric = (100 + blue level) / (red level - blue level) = -27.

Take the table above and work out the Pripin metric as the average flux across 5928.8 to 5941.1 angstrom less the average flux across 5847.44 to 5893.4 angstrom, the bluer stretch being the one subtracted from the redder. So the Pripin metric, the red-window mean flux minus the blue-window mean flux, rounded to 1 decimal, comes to 1.0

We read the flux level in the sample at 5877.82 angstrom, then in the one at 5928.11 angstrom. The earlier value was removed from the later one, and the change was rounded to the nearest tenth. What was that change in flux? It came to 1.4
